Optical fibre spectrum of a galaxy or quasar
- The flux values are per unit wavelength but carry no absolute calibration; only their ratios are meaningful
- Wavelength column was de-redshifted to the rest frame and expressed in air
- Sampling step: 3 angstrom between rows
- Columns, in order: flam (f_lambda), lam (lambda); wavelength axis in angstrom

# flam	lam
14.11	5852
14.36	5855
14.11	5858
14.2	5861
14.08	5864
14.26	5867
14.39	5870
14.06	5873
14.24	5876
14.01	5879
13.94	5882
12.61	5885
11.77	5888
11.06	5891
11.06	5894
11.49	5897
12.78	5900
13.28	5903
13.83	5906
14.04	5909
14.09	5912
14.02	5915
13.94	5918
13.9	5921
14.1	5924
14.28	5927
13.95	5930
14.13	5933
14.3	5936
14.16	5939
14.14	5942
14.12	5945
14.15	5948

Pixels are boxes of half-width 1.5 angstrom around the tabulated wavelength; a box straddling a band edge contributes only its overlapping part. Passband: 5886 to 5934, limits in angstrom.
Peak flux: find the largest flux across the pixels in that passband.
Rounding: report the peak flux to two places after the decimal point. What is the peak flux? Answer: 14.28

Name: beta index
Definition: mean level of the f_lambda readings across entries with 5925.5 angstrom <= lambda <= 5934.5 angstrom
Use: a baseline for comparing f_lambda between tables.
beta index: 14.1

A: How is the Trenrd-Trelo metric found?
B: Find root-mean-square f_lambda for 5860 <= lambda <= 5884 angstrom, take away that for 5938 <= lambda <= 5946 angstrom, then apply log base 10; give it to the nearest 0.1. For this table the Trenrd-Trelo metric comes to -2.1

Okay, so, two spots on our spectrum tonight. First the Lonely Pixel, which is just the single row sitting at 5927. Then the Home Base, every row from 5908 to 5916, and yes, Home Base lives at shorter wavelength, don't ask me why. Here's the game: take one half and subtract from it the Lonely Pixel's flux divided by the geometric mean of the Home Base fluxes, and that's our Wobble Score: -0.52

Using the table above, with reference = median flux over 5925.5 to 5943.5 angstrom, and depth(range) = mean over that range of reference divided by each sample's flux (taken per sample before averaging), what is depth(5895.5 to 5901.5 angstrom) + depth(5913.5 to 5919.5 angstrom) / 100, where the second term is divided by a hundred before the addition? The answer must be 1.179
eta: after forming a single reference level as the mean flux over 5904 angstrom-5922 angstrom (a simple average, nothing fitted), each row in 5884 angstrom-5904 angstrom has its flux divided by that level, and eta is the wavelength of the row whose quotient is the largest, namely 5903 angstrom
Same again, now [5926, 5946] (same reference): 5936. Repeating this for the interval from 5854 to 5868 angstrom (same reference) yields 5855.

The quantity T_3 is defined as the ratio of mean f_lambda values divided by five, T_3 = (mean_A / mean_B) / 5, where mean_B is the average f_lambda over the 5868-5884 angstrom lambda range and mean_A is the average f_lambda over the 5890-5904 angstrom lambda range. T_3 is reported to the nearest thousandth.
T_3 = 0.169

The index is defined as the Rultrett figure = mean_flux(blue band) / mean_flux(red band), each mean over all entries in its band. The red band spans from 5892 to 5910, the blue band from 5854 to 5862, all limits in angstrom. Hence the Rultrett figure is 1.12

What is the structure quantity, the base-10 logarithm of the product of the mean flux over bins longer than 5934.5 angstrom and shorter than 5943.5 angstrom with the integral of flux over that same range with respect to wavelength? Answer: 3.26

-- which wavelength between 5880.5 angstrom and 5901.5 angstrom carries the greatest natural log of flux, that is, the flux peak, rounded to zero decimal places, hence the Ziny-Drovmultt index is 5882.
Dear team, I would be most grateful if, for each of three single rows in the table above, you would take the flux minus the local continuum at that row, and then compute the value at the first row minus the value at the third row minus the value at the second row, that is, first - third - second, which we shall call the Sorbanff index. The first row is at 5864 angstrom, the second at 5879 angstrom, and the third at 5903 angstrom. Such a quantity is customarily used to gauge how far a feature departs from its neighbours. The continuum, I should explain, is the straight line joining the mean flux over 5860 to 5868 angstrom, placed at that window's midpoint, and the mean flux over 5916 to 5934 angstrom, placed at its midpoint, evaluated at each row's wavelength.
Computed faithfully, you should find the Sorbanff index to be 0.9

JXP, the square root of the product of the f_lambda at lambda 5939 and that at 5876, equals 14.2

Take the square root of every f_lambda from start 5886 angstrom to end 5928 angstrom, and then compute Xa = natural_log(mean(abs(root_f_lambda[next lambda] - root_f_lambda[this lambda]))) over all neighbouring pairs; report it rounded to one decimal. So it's -3.1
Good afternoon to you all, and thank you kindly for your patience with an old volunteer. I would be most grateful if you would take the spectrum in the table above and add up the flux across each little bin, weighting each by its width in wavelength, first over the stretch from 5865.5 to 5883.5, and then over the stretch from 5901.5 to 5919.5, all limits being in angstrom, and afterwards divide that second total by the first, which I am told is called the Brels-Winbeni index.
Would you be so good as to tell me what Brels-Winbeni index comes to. 1.0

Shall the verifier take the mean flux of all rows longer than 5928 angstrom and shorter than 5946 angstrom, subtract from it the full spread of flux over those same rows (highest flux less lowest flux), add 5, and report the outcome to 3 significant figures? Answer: 18.8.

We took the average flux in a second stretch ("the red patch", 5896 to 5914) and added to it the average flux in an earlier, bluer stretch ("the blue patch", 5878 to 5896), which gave 25.7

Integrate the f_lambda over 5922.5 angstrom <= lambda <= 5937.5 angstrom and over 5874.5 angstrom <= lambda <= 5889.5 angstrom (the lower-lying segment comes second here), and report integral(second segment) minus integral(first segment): -13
